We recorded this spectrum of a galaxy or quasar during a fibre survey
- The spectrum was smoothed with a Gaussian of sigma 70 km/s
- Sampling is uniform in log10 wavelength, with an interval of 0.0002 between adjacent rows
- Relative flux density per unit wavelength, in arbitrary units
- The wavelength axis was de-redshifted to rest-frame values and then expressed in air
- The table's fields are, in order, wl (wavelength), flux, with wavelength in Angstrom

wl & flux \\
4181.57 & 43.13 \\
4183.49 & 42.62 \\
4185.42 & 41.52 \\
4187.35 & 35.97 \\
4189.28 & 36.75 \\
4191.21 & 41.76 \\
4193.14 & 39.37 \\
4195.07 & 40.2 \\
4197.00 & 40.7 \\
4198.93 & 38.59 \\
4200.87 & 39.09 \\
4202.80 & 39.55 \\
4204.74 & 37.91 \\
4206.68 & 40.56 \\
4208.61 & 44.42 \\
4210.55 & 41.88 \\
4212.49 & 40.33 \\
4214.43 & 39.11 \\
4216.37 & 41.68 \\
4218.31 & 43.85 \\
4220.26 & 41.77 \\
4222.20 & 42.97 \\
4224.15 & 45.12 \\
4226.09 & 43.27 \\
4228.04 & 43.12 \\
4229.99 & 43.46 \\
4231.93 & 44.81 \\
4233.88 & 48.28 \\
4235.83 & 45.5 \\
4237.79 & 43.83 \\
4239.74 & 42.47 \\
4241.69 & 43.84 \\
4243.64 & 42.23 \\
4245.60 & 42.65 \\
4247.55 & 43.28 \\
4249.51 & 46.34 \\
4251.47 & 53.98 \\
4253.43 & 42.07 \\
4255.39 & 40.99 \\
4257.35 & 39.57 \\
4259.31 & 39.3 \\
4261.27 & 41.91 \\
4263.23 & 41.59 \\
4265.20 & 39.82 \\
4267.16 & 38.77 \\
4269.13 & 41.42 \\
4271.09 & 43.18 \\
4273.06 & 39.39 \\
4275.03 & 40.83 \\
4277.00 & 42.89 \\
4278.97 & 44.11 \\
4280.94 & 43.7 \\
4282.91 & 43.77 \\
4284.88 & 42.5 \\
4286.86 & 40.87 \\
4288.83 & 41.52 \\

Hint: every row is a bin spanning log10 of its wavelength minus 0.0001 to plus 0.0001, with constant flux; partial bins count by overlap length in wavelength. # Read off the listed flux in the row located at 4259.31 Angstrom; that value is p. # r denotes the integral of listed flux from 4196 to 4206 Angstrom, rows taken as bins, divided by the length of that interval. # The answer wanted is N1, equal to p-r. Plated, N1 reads 0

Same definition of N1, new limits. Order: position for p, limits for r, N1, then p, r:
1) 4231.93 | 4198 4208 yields 5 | 44.81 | 39.3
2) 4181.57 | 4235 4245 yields 0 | 43.13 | 43.5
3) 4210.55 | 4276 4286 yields -1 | 41.88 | 43.4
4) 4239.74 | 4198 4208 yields 3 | 42.47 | 39.3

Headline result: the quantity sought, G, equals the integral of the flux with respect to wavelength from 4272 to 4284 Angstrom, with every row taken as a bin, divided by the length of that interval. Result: 42.5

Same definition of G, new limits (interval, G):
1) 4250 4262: 43.1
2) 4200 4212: 40.6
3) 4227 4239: 44.8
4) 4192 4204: 39.6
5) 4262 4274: 40.7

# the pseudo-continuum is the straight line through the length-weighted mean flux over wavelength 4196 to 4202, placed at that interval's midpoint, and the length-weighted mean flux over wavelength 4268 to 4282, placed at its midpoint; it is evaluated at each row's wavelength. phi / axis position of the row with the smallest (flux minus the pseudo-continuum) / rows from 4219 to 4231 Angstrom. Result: 4220.26 Angstrom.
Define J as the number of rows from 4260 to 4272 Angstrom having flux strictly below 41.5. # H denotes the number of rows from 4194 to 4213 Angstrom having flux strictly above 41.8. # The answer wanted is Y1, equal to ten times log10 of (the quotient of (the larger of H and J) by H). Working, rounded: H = 2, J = 3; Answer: 1.8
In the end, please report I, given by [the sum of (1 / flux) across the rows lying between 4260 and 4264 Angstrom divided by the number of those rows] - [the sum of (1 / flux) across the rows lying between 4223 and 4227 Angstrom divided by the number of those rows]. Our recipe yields 0.0013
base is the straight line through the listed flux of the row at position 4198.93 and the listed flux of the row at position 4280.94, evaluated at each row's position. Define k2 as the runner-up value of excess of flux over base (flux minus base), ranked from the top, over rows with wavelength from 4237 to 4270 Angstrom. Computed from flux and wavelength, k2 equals 4.6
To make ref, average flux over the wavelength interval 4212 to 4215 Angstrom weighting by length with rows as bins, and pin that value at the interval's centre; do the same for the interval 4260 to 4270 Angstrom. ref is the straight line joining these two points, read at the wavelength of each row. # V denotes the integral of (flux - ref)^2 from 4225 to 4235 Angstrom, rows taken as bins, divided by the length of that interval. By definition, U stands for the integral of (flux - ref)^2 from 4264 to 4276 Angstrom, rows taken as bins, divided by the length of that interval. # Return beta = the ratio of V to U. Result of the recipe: 11.8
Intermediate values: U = 2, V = 24.7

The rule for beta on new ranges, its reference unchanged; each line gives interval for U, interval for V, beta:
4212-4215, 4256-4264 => 3.2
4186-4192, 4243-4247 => 0.7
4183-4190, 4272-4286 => 0.6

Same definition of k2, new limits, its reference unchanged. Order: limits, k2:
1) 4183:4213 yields 5.0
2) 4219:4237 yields 5.0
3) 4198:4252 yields 7.5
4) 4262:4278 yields -0.6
